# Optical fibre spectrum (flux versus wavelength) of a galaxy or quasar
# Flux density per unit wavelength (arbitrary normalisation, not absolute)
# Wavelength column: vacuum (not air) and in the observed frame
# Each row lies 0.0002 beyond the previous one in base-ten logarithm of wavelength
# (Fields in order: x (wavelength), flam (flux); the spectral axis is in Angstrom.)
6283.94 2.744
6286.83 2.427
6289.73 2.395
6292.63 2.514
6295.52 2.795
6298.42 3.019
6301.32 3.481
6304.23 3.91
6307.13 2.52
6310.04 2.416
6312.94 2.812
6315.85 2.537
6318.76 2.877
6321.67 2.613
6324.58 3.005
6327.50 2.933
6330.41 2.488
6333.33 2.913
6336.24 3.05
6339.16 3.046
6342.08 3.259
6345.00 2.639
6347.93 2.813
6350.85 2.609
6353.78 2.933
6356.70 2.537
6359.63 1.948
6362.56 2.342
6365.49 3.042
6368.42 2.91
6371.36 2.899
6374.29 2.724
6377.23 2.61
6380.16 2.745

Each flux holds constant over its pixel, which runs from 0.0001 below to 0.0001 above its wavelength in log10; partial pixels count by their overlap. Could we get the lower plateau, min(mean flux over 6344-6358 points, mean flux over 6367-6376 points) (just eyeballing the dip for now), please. 2.71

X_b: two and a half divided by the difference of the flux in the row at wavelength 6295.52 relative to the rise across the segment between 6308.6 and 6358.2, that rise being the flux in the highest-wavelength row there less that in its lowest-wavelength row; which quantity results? 0.93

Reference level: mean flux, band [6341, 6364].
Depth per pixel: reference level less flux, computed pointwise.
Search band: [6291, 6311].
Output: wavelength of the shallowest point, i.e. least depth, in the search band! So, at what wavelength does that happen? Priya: 6304.23 Angstrom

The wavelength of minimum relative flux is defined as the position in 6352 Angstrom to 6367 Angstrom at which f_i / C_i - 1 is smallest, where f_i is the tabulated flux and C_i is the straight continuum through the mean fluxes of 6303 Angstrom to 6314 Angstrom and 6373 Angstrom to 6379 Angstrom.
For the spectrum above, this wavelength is 6359.63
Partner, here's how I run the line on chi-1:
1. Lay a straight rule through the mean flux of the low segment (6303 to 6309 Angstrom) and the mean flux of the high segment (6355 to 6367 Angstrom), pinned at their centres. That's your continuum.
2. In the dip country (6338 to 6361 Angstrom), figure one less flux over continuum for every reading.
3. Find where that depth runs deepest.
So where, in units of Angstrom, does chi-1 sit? 6359.63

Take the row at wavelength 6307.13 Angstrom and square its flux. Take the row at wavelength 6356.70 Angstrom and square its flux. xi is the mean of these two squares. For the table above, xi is 6.4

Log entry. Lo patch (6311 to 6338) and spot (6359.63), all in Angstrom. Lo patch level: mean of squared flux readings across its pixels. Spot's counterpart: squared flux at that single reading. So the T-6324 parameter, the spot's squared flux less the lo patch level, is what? -4.1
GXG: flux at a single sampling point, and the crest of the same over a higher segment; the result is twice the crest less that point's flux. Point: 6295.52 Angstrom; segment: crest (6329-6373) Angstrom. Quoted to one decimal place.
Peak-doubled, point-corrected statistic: 3.7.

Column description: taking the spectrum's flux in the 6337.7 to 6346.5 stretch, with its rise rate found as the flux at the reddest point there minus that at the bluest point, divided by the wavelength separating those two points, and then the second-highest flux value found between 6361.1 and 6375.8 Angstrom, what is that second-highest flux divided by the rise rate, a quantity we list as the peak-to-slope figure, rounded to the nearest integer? -42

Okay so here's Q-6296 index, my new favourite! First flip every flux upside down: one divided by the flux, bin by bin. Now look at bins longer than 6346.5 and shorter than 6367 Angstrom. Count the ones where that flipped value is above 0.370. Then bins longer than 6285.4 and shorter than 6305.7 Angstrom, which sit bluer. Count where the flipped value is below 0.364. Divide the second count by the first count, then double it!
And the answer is 2.00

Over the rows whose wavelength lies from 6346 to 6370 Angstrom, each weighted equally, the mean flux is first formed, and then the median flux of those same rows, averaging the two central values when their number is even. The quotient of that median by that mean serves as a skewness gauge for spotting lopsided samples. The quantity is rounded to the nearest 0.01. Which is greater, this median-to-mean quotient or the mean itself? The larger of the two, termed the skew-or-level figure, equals 2.64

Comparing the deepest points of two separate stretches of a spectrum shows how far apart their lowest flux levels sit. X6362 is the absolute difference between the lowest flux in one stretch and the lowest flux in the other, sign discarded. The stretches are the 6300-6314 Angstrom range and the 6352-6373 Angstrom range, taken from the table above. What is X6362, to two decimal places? 0.47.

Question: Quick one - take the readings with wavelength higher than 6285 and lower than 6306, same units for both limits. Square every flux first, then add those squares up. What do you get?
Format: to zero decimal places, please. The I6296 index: 62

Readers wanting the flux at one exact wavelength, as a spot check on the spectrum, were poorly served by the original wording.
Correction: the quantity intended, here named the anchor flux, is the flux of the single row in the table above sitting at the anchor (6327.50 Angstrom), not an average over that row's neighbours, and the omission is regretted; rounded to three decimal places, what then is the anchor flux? 2.933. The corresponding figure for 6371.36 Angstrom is 2.899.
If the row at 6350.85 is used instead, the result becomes 2.609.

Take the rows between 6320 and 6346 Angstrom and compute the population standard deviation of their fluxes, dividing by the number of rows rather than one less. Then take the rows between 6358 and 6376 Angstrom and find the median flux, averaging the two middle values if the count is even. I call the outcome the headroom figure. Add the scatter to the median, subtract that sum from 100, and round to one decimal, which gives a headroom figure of 97.0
